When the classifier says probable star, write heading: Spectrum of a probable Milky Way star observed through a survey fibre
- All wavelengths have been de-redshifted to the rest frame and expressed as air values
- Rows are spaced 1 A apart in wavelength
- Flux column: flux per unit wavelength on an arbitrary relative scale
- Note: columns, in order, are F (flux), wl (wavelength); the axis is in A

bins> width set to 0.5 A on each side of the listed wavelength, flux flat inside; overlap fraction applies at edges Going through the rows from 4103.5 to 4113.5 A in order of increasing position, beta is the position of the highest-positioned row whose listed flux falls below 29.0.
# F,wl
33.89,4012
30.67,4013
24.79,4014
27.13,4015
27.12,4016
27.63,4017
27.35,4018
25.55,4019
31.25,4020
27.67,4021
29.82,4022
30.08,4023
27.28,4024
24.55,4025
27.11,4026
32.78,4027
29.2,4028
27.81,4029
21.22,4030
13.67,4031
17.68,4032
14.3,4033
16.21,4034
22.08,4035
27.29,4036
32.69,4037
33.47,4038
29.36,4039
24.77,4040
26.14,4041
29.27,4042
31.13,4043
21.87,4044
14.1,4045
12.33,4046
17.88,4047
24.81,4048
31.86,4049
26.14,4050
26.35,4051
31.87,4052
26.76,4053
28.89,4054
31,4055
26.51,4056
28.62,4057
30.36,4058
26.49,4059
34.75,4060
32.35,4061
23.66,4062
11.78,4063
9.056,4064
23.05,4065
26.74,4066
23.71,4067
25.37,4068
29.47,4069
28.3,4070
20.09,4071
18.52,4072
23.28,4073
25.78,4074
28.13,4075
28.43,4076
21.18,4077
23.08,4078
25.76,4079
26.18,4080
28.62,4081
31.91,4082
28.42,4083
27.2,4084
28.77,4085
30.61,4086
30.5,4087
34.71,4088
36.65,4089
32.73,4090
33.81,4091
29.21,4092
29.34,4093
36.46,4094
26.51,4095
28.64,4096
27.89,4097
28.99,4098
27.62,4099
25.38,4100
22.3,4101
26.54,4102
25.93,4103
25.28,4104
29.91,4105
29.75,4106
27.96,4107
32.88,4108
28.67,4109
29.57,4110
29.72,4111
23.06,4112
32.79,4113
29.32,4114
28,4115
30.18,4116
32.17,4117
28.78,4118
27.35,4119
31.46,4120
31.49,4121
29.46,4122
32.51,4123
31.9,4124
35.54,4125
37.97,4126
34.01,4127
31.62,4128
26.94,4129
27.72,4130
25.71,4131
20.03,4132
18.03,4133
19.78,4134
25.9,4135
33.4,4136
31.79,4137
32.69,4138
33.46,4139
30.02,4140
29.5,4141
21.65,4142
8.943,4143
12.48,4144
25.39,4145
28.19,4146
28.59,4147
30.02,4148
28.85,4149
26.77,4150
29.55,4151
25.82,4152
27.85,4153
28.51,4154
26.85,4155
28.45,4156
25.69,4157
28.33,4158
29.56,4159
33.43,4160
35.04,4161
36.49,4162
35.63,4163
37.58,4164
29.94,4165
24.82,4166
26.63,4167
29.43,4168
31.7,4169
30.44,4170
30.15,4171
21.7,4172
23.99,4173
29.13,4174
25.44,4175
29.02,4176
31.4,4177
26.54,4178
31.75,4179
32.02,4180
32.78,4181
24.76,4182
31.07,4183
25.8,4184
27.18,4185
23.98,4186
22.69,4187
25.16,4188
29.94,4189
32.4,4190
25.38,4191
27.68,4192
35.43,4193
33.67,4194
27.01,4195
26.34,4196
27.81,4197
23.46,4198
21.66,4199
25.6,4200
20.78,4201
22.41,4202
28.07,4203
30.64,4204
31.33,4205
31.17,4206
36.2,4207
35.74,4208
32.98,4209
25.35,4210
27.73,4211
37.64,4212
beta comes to 4112 A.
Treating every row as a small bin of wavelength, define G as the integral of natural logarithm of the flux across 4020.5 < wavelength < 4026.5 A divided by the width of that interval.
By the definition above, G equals 3.32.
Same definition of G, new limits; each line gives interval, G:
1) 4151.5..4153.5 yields 3.29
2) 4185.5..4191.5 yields 3.27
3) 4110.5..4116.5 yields 3.36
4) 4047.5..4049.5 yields 3.34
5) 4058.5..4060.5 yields 3.41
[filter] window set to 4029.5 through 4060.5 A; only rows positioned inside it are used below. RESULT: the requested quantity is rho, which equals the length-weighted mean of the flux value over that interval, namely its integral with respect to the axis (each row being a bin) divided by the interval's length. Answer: 25.2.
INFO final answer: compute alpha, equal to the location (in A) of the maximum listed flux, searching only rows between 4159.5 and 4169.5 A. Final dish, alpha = 4164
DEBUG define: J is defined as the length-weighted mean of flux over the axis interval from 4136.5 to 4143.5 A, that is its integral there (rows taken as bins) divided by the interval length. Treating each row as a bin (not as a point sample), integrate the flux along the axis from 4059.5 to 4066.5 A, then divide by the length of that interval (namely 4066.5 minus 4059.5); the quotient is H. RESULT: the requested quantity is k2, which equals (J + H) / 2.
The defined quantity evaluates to 25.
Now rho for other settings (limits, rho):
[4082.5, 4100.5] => 30.2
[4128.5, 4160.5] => 26.6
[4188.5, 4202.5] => 27.1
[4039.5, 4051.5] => 23.9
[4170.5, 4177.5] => 27.3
